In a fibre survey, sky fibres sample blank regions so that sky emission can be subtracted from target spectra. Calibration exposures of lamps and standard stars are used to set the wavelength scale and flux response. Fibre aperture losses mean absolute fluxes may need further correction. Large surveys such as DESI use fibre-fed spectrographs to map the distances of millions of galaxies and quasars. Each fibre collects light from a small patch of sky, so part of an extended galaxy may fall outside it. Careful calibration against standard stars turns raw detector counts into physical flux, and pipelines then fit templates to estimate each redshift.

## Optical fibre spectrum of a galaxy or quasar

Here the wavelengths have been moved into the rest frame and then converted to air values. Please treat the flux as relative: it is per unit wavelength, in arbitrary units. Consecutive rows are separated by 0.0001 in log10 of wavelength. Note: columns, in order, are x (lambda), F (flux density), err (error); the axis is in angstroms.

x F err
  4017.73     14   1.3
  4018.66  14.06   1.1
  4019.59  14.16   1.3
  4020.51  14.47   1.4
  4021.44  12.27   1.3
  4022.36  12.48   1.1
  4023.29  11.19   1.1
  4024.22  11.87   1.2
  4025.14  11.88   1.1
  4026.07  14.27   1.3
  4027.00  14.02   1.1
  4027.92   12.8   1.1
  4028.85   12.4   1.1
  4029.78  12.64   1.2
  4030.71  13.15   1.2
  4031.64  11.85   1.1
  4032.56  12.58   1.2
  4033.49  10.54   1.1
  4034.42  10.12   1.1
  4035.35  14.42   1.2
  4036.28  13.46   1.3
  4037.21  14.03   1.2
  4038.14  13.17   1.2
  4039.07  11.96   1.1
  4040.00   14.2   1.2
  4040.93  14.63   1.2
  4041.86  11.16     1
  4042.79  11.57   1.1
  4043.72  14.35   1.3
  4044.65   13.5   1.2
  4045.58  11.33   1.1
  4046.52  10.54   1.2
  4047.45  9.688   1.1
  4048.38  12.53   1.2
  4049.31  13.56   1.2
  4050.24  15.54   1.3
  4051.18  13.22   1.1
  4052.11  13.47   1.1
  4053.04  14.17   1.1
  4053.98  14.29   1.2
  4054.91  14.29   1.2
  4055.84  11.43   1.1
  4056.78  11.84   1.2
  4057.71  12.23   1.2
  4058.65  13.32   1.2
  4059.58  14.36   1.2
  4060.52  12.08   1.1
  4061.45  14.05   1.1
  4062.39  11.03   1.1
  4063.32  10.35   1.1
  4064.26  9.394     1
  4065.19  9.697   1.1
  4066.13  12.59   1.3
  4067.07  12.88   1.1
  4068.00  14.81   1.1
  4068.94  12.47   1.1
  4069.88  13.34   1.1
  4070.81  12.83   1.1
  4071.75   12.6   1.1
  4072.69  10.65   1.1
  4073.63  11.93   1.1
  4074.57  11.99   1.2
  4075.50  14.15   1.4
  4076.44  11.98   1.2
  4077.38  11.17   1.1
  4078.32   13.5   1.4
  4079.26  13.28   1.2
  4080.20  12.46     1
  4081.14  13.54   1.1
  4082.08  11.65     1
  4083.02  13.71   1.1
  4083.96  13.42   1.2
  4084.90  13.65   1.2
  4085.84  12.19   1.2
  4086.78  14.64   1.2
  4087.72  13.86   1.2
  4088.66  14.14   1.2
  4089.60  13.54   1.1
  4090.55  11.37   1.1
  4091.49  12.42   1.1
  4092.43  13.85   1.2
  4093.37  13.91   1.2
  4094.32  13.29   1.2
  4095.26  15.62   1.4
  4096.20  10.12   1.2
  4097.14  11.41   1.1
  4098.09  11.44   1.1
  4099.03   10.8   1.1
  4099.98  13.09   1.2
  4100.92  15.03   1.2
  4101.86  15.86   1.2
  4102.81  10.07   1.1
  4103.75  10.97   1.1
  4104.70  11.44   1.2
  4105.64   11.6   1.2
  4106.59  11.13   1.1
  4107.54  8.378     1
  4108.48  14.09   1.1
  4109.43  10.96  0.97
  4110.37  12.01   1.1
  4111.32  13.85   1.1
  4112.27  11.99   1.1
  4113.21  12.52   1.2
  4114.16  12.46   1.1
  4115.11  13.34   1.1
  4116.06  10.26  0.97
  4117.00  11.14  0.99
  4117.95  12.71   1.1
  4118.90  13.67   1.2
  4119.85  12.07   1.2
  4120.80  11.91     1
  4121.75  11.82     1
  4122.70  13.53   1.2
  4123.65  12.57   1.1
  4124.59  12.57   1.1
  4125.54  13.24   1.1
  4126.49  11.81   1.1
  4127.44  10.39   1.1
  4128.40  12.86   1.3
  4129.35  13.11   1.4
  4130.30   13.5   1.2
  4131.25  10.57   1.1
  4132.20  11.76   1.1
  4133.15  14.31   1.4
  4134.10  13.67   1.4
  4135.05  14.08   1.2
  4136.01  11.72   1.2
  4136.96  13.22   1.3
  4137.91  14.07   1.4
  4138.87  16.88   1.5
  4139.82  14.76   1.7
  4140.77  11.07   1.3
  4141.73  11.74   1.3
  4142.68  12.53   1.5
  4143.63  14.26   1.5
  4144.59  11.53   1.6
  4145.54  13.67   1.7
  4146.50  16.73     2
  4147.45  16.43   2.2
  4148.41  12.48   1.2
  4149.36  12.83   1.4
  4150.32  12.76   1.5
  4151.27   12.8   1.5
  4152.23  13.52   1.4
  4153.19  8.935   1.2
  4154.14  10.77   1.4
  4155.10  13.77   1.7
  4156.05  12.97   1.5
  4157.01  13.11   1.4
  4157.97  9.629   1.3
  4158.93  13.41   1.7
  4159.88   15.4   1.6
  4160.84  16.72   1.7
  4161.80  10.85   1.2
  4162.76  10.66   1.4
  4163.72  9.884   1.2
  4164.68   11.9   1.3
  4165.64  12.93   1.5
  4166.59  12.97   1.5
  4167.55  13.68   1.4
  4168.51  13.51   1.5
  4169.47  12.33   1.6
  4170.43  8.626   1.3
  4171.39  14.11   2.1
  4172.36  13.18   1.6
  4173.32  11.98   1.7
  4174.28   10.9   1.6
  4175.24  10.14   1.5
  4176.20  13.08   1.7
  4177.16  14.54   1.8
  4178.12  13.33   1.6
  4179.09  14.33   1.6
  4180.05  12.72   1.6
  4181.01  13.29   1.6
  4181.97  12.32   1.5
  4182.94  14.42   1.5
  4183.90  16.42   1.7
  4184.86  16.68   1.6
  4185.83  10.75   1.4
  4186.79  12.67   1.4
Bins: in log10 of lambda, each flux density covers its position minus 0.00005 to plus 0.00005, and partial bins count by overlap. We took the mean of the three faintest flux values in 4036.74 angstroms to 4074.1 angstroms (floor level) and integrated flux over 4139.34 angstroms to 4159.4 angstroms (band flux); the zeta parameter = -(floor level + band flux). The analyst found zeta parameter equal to -267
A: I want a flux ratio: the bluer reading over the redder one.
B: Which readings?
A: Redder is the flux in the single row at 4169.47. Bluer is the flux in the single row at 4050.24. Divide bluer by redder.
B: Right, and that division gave 1.3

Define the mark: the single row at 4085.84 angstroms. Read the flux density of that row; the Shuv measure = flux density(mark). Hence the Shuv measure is 12.19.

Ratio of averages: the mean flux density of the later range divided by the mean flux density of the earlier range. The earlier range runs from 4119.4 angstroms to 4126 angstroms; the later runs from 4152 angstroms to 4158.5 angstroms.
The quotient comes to 0.94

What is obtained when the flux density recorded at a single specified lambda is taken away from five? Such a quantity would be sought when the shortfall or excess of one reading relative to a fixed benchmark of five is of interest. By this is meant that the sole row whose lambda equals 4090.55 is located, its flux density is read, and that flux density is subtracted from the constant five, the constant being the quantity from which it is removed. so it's -6.4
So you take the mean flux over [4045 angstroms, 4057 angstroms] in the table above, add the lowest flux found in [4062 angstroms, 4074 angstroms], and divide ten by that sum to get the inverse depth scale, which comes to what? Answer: 0.451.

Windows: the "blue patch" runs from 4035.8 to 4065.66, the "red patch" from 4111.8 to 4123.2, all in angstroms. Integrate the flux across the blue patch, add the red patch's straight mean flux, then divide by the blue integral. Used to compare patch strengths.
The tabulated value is 1.03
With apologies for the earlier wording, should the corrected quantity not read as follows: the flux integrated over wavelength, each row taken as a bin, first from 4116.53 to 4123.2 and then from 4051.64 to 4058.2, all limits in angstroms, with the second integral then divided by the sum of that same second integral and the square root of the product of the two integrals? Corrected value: 0.505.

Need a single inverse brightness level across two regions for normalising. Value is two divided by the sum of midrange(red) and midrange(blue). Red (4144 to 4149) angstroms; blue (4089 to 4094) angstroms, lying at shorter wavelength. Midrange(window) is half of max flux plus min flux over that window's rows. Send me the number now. 0.0747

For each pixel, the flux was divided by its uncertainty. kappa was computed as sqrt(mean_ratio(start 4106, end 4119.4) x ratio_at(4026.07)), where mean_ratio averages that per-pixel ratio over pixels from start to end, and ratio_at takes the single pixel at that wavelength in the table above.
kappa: 11.0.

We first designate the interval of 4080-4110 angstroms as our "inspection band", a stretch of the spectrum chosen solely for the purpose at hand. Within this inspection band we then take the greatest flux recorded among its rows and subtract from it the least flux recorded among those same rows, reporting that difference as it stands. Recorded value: 7.48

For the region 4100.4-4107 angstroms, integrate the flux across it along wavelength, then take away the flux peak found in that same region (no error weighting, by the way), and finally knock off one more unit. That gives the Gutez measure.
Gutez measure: 64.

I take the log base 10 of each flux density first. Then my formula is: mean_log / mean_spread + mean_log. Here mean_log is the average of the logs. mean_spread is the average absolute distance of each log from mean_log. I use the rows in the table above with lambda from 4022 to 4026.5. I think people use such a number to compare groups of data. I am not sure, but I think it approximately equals 39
